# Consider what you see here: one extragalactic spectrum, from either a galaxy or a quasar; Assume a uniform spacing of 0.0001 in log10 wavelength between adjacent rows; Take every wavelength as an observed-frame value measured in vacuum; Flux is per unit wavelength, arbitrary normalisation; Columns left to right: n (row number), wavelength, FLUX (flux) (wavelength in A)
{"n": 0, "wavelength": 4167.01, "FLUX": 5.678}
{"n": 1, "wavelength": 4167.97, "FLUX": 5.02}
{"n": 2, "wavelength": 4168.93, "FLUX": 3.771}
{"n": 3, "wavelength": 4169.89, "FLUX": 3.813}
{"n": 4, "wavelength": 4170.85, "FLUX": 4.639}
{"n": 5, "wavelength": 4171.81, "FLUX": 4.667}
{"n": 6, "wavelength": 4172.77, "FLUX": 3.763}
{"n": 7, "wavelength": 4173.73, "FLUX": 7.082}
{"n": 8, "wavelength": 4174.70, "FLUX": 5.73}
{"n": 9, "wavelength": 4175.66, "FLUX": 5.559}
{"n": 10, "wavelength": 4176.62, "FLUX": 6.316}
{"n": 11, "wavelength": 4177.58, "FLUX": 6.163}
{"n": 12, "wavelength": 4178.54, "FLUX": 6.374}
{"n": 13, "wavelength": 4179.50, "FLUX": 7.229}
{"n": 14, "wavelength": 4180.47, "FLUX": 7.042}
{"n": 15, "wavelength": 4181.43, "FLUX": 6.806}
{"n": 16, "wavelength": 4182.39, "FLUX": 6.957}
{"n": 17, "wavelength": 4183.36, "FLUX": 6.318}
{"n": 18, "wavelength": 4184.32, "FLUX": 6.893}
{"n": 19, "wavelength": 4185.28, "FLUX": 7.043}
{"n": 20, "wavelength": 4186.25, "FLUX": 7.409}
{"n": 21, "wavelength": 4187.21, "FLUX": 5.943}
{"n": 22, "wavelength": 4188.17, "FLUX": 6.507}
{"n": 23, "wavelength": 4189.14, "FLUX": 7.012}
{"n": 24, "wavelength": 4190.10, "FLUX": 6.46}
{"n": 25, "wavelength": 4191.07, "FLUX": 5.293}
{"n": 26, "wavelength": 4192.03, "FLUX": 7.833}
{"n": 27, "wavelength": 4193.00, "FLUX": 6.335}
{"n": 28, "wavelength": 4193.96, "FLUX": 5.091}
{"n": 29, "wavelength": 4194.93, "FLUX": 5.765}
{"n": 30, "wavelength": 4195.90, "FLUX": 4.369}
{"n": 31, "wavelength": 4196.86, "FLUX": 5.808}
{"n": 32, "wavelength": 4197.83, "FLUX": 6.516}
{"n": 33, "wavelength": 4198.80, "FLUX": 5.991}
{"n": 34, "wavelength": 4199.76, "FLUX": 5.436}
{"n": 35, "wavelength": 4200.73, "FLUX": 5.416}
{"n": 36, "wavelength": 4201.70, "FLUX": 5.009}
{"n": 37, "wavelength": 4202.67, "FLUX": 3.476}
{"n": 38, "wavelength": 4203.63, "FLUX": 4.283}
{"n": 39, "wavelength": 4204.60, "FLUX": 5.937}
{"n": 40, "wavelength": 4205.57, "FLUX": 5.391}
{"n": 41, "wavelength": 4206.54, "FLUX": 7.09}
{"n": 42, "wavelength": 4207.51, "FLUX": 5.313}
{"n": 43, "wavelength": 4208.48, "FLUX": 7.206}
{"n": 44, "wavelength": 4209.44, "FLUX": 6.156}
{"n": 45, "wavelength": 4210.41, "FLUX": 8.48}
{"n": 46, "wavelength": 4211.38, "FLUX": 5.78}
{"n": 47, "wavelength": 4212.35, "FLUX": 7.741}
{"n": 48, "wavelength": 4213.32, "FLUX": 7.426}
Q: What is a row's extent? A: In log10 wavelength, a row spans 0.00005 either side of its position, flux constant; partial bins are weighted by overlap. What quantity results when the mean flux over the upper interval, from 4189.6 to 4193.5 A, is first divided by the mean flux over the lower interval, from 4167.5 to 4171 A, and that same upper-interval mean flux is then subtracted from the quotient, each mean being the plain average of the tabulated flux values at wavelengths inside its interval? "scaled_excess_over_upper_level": -5.0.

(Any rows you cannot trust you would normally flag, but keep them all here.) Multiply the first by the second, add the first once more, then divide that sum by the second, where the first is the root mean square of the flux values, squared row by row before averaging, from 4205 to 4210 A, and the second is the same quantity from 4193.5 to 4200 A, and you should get 7.4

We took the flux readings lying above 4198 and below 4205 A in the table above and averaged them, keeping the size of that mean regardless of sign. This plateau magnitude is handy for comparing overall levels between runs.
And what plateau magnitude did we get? 5.1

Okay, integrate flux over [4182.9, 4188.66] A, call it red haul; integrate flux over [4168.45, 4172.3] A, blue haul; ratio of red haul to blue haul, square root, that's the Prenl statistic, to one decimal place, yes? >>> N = 1.5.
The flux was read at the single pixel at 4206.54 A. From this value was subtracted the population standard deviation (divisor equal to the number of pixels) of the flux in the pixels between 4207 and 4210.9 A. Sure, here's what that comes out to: 5.9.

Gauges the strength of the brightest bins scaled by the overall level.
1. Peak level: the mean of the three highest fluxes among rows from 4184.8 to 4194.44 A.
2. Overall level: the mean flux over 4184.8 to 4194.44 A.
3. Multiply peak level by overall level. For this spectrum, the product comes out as 48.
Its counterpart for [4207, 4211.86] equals 48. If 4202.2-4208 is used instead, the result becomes 32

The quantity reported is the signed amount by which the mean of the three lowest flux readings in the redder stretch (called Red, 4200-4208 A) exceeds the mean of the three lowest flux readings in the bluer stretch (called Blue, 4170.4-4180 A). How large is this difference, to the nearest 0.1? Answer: -0.1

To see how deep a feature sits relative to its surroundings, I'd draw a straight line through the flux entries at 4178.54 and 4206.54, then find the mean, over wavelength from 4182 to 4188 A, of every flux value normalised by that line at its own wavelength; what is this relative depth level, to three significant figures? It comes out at 1.03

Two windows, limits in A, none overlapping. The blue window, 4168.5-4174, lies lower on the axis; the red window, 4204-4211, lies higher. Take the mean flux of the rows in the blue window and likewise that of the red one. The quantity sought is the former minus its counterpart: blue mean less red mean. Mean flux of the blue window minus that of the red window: -1.9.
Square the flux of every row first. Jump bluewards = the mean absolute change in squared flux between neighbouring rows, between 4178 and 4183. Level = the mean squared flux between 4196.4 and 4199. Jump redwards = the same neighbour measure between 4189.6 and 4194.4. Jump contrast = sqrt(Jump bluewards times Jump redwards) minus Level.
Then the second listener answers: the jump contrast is -27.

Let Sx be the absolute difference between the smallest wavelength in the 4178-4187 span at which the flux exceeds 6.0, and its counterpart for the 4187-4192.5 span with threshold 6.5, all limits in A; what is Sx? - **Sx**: 9.6 A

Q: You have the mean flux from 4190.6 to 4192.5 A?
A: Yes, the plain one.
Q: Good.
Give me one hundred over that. 15.2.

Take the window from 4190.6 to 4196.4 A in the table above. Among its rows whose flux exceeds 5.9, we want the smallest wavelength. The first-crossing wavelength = 4192.03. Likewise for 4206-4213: 4206.54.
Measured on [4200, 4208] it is 4204.60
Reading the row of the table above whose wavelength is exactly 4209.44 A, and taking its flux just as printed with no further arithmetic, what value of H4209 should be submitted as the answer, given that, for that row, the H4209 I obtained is 6.156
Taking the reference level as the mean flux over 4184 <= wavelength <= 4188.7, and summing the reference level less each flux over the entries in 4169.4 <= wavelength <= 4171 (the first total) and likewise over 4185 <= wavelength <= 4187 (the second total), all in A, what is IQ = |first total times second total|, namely 4.7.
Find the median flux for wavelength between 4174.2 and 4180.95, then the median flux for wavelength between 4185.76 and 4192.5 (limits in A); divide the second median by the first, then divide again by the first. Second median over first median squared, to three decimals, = 0.163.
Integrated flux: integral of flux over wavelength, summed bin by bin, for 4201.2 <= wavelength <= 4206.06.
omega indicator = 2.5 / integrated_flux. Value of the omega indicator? 0.107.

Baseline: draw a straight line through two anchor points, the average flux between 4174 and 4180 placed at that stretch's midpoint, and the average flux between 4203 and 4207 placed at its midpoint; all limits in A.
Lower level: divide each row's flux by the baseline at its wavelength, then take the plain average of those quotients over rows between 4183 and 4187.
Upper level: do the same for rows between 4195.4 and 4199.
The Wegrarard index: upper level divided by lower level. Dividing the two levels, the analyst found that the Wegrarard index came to 0.86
